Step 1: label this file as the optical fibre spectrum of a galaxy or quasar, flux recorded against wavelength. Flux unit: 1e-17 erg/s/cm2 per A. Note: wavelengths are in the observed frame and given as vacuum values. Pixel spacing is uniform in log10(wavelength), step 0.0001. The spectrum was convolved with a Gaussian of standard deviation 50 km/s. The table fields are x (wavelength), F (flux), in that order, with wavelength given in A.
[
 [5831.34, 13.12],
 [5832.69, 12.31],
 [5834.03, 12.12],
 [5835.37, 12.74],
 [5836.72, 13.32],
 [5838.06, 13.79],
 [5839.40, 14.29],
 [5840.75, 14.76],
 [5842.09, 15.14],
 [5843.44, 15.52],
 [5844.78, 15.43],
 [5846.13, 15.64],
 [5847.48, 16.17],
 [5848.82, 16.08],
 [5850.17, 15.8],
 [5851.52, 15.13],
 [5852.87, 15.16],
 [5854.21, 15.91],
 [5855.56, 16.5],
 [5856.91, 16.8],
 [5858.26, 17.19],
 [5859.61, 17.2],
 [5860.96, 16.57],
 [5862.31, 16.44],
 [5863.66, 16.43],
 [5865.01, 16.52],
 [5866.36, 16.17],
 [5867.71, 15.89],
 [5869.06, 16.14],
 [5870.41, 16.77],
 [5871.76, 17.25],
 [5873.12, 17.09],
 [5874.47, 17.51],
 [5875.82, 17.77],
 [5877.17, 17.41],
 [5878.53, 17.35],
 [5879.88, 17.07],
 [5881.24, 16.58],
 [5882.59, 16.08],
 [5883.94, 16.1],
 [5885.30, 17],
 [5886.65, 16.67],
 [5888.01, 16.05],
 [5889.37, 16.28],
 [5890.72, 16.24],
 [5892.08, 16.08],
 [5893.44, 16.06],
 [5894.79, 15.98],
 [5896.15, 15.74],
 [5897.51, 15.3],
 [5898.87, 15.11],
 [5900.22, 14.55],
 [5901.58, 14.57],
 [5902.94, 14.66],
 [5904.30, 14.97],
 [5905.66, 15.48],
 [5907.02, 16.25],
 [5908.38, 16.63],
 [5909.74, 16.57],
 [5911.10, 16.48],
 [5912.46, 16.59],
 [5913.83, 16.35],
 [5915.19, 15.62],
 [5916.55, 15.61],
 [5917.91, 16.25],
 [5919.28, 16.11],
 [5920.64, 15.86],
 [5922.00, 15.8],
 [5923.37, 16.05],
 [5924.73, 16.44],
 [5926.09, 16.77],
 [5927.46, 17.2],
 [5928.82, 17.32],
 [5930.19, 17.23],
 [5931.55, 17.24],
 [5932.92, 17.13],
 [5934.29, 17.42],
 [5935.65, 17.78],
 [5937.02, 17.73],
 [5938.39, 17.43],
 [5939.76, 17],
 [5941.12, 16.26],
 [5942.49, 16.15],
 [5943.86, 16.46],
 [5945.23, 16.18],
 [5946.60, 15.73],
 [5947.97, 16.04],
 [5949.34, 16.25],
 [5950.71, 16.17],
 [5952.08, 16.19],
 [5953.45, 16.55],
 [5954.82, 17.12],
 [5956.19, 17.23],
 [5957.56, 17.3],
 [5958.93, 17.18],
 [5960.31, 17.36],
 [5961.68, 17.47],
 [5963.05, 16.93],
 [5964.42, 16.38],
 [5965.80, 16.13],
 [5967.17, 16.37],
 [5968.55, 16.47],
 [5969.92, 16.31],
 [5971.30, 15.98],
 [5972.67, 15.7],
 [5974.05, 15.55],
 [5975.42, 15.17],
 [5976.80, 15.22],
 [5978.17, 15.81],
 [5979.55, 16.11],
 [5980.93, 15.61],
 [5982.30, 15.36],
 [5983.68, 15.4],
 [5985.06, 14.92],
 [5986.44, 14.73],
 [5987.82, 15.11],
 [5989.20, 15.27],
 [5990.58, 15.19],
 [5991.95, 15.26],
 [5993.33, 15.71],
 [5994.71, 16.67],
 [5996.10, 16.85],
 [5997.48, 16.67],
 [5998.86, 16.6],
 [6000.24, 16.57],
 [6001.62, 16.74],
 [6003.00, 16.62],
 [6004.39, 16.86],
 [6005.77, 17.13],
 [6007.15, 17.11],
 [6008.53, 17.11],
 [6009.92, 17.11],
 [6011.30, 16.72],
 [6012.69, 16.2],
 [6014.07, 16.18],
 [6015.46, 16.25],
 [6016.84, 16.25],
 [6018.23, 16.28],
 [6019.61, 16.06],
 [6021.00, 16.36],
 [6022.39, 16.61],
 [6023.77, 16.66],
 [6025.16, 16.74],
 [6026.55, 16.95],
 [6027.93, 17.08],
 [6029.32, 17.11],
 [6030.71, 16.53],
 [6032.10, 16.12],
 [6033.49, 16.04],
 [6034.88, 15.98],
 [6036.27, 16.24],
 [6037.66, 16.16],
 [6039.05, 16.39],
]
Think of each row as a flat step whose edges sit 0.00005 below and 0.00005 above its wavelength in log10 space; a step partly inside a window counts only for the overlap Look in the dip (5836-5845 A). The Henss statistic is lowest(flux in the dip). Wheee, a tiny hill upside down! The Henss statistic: 13.32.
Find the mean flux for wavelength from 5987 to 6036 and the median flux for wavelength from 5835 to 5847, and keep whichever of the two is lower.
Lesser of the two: 14.8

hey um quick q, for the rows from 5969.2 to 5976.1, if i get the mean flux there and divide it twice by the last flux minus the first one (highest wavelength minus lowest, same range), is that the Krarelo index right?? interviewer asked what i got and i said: 12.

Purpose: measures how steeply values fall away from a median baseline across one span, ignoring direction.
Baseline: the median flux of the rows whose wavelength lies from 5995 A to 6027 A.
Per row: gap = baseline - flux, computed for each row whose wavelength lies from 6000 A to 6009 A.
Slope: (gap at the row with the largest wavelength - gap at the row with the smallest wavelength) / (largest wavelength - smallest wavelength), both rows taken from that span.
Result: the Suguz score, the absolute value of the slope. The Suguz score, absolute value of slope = 0.065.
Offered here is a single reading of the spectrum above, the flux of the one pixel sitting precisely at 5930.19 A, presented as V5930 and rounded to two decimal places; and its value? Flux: 17.23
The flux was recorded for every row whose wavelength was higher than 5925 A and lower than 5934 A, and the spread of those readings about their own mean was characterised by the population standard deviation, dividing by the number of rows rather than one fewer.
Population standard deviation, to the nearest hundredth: 0.18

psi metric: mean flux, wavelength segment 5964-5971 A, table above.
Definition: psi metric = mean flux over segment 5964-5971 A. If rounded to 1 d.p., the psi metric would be 16.3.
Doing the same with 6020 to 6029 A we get 16.7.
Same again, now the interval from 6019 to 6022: 16.2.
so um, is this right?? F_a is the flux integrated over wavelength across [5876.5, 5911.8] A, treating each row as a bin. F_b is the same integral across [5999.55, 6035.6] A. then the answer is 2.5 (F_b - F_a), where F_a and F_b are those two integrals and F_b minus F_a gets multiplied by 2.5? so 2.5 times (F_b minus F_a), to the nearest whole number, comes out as 79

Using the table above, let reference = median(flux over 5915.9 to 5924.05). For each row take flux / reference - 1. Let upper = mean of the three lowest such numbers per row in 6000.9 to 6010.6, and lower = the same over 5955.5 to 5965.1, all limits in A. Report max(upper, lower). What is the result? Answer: 0.05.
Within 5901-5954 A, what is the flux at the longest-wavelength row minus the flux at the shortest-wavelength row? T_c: 2.0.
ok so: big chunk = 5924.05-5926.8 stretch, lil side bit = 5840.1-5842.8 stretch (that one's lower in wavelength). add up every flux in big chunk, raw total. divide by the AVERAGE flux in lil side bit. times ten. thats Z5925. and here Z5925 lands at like 22.2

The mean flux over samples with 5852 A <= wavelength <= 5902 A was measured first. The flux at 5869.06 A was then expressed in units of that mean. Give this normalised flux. 0.99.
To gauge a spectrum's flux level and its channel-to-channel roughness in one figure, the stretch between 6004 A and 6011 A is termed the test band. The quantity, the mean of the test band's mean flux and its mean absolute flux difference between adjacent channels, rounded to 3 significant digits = 8.57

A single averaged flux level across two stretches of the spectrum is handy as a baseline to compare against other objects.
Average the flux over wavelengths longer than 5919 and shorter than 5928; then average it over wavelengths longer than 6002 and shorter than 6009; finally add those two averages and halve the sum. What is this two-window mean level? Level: 16.64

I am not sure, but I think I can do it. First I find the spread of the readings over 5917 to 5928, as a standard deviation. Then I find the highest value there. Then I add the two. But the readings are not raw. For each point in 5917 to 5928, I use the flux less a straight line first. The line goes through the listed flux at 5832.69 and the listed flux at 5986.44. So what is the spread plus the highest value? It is 3.8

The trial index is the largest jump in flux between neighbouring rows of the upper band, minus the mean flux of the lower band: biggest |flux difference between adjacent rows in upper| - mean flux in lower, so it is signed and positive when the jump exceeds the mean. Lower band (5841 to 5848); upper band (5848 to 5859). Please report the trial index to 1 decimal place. -14.8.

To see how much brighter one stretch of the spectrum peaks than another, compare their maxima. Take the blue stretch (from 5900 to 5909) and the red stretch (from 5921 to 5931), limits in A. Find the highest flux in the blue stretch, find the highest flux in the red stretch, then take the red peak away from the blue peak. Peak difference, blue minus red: -0.69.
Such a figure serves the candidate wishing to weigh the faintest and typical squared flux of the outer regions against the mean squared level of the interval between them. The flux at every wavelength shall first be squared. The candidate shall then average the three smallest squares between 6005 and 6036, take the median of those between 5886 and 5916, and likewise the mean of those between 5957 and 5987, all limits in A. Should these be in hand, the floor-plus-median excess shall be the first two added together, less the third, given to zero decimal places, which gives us 256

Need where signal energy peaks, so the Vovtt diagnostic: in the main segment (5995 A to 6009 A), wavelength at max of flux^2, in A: 6005.77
